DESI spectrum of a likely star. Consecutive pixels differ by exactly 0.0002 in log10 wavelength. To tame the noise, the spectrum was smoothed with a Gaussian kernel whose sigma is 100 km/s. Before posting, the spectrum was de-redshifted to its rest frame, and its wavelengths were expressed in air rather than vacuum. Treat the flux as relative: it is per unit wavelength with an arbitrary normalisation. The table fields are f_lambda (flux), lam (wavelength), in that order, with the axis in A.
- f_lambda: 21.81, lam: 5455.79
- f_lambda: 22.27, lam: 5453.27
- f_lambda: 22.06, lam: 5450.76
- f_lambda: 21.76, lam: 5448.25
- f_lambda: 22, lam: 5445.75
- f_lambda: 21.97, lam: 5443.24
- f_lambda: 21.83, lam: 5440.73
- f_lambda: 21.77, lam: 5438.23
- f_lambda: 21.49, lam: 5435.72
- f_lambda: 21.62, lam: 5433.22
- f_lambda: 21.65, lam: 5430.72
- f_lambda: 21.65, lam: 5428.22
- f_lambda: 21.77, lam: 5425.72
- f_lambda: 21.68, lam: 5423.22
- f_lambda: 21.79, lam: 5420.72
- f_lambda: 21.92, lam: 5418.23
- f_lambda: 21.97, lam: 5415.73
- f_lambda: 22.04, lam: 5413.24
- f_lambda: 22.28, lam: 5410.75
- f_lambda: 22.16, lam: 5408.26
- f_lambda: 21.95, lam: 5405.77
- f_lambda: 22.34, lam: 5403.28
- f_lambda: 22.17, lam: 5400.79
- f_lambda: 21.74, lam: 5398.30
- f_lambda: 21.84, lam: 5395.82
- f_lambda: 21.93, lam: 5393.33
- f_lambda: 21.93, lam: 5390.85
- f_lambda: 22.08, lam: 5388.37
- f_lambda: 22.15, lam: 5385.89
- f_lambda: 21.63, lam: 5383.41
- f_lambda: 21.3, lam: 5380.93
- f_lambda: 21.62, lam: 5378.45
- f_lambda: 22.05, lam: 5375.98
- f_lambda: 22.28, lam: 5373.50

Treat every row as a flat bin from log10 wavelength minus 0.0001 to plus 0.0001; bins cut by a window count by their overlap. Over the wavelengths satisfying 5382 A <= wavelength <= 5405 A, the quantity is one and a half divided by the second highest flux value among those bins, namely 0.0677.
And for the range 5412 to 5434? 0.0683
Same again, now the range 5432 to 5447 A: 0.0683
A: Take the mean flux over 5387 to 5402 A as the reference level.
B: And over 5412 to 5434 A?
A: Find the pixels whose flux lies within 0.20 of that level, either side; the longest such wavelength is 5425.72 A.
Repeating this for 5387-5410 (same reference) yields 5405.77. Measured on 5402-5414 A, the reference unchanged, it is 5413.24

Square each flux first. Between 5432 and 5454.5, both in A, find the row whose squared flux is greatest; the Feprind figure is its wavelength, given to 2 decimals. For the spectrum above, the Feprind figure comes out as 5453.27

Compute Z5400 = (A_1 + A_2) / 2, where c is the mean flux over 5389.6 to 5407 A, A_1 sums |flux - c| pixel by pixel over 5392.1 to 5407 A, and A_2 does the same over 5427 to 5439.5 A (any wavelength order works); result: 1.38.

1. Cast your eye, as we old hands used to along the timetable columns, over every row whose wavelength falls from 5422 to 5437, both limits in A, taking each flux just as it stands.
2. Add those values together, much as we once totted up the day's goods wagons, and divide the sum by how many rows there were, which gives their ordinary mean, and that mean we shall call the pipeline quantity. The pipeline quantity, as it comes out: 21.64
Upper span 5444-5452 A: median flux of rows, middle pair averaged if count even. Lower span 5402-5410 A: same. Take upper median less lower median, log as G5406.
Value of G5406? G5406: -0.2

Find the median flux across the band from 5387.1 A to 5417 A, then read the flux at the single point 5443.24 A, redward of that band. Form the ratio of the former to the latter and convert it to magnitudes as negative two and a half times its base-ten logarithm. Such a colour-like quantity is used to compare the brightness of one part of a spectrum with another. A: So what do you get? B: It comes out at -0.002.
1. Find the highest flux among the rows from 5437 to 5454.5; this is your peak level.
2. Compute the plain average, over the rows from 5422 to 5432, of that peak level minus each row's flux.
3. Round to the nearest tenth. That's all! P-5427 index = 0.6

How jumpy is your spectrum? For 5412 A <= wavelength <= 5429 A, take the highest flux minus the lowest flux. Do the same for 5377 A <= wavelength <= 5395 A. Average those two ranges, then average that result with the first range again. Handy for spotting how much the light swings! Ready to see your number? 0.505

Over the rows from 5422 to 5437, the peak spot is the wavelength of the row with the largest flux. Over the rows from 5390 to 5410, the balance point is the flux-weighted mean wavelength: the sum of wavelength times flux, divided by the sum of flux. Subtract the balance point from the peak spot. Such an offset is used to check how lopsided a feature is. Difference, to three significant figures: 26.1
